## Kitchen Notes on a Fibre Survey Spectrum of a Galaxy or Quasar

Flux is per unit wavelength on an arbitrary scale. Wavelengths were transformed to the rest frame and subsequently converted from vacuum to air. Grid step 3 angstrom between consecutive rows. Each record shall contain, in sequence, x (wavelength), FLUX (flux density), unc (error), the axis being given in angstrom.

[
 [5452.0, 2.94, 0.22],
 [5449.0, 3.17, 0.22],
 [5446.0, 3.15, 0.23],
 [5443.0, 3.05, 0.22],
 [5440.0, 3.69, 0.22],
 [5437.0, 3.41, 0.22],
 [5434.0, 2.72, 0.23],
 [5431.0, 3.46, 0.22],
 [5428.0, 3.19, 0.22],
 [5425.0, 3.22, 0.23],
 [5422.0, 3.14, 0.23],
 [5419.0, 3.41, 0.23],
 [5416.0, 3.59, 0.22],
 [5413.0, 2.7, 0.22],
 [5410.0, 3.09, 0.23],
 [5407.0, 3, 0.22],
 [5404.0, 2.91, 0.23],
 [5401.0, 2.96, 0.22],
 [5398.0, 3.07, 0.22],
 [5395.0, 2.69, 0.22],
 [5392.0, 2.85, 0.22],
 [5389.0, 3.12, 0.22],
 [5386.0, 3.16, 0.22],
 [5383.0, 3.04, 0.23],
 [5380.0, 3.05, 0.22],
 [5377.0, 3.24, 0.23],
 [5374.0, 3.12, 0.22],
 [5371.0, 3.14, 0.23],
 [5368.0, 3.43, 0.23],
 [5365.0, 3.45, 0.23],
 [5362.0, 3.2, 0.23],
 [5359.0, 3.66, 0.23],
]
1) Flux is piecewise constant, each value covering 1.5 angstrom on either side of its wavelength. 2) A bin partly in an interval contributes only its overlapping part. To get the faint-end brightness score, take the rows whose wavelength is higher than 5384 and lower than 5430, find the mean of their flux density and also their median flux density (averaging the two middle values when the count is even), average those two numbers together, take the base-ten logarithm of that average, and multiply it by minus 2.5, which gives -1.22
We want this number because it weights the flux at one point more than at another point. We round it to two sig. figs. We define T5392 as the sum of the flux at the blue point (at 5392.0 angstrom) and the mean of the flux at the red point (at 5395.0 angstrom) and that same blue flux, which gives 5.6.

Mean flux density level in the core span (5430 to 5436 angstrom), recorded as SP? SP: 3.09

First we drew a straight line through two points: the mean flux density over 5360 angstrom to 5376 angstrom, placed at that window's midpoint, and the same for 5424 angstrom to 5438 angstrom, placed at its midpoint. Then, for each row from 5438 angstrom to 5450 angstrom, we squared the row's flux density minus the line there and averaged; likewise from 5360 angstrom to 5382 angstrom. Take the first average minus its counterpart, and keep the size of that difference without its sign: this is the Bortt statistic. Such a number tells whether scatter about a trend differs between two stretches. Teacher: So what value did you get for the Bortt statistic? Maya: 0.047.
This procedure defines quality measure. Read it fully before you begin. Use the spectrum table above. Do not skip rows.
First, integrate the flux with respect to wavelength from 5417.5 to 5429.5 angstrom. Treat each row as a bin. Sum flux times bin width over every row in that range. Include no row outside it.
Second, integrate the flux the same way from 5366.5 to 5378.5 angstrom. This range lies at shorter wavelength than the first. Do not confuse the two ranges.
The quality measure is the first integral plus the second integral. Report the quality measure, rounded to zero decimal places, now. 78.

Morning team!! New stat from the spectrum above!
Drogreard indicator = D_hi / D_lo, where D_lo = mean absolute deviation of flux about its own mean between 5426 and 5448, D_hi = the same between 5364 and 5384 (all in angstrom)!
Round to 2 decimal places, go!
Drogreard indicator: 0.58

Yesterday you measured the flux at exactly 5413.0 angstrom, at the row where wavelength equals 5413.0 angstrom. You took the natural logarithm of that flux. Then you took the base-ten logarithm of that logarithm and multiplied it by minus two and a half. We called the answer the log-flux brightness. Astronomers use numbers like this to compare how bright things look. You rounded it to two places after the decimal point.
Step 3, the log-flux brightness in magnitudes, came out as 0.01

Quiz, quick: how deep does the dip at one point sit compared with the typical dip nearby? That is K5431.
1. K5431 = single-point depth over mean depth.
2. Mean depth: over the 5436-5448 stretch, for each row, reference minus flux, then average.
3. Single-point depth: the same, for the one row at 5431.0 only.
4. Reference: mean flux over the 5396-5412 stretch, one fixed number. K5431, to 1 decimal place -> 1.4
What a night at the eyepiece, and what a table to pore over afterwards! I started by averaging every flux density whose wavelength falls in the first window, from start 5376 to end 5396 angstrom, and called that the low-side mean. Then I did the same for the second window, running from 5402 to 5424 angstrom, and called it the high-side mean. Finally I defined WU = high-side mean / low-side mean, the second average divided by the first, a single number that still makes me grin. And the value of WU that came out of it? 1.03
